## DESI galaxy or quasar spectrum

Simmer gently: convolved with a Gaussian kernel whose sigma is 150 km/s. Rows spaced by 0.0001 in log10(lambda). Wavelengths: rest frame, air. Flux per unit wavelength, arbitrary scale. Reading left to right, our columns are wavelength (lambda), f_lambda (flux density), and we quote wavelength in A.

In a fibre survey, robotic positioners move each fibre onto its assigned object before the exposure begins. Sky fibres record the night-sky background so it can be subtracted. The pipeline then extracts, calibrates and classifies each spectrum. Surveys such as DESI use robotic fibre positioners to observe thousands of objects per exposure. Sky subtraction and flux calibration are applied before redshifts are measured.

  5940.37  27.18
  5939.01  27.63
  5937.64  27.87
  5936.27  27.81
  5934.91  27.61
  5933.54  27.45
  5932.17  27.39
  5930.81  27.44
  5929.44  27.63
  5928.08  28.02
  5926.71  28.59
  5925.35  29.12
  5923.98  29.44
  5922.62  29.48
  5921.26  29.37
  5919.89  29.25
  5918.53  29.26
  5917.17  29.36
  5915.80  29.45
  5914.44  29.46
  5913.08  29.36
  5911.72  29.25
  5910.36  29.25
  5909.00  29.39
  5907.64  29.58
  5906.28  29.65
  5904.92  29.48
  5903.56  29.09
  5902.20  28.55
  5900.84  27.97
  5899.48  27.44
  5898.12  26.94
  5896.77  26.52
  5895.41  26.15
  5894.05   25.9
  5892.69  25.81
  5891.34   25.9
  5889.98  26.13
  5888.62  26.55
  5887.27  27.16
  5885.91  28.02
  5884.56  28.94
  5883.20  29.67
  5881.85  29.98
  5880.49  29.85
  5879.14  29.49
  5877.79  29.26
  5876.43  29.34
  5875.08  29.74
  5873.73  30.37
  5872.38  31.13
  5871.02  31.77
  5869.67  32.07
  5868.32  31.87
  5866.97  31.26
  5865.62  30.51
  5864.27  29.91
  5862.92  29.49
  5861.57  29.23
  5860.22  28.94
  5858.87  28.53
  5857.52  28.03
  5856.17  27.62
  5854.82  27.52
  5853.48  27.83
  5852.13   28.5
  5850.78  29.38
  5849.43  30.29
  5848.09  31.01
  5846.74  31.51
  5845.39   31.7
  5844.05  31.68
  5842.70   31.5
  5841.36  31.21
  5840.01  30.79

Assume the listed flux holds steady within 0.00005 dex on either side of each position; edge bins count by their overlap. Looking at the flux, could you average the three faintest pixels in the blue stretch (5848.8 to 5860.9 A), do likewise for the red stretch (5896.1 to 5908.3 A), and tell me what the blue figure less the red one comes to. 0.7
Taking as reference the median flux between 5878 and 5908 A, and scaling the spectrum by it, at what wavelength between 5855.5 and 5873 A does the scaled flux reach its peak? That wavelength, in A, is 5869.67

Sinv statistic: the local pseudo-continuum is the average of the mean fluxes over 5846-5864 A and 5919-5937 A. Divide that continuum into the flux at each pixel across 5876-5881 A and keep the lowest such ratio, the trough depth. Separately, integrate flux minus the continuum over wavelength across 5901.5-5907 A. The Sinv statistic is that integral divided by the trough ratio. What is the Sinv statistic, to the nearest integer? 3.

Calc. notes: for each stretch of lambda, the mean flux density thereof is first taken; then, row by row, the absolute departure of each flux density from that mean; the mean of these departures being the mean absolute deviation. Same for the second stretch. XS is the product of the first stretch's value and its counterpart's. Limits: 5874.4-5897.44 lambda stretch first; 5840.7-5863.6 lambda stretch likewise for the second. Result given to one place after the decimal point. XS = 2.1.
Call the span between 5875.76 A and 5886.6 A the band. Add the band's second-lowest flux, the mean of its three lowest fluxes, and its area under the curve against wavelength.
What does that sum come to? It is 375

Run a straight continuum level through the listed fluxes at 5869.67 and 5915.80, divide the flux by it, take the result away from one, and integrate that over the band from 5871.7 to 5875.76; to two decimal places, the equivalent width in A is 0.18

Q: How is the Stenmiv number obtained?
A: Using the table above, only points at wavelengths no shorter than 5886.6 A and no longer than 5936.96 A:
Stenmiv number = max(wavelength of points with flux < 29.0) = 5936.27 A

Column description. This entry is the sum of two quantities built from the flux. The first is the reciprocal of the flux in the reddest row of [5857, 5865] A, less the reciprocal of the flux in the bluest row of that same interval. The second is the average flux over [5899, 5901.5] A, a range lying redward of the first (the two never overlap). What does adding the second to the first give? 27.7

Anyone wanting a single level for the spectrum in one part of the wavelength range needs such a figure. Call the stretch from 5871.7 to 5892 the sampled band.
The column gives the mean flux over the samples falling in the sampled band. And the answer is 28.8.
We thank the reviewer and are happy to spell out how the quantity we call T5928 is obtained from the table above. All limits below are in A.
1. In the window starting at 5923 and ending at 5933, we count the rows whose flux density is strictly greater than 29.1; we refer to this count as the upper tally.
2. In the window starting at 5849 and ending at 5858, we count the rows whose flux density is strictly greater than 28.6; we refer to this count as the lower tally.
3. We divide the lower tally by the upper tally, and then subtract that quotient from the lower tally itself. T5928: 1.0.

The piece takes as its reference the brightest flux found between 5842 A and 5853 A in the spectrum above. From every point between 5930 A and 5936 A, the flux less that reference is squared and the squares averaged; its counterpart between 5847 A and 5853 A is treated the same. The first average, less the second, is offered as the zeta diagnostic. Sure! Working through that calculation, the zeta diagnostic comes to 13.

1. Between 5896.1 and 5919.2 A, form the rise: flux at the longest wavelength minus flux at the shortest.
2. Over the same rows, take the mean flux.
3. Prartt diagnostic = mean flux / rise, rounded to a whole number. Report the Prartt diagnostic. 11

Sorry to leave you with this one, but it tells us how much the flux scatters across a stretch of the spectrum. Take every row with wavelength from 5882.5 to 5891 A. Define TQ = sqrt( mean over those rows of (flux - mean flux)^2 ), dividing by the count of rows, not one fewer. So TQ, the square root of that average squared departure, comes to 1.3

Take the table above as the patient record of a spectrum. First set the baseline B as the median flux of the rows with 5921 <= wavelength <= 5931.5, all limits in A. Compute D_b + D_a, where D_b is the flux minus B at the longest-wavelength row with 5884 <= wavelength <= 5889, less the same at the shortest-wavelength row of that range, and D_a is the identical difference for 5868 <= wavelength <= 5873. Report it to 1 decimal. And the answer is -3.1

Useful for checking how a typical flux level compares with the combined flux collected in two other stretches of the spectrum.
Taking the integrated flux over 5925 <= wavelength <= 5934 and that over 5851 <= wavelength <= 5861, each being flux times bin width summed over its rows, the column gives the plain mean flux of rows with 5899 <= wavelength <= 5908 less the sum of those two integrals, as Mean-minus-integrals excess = -504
